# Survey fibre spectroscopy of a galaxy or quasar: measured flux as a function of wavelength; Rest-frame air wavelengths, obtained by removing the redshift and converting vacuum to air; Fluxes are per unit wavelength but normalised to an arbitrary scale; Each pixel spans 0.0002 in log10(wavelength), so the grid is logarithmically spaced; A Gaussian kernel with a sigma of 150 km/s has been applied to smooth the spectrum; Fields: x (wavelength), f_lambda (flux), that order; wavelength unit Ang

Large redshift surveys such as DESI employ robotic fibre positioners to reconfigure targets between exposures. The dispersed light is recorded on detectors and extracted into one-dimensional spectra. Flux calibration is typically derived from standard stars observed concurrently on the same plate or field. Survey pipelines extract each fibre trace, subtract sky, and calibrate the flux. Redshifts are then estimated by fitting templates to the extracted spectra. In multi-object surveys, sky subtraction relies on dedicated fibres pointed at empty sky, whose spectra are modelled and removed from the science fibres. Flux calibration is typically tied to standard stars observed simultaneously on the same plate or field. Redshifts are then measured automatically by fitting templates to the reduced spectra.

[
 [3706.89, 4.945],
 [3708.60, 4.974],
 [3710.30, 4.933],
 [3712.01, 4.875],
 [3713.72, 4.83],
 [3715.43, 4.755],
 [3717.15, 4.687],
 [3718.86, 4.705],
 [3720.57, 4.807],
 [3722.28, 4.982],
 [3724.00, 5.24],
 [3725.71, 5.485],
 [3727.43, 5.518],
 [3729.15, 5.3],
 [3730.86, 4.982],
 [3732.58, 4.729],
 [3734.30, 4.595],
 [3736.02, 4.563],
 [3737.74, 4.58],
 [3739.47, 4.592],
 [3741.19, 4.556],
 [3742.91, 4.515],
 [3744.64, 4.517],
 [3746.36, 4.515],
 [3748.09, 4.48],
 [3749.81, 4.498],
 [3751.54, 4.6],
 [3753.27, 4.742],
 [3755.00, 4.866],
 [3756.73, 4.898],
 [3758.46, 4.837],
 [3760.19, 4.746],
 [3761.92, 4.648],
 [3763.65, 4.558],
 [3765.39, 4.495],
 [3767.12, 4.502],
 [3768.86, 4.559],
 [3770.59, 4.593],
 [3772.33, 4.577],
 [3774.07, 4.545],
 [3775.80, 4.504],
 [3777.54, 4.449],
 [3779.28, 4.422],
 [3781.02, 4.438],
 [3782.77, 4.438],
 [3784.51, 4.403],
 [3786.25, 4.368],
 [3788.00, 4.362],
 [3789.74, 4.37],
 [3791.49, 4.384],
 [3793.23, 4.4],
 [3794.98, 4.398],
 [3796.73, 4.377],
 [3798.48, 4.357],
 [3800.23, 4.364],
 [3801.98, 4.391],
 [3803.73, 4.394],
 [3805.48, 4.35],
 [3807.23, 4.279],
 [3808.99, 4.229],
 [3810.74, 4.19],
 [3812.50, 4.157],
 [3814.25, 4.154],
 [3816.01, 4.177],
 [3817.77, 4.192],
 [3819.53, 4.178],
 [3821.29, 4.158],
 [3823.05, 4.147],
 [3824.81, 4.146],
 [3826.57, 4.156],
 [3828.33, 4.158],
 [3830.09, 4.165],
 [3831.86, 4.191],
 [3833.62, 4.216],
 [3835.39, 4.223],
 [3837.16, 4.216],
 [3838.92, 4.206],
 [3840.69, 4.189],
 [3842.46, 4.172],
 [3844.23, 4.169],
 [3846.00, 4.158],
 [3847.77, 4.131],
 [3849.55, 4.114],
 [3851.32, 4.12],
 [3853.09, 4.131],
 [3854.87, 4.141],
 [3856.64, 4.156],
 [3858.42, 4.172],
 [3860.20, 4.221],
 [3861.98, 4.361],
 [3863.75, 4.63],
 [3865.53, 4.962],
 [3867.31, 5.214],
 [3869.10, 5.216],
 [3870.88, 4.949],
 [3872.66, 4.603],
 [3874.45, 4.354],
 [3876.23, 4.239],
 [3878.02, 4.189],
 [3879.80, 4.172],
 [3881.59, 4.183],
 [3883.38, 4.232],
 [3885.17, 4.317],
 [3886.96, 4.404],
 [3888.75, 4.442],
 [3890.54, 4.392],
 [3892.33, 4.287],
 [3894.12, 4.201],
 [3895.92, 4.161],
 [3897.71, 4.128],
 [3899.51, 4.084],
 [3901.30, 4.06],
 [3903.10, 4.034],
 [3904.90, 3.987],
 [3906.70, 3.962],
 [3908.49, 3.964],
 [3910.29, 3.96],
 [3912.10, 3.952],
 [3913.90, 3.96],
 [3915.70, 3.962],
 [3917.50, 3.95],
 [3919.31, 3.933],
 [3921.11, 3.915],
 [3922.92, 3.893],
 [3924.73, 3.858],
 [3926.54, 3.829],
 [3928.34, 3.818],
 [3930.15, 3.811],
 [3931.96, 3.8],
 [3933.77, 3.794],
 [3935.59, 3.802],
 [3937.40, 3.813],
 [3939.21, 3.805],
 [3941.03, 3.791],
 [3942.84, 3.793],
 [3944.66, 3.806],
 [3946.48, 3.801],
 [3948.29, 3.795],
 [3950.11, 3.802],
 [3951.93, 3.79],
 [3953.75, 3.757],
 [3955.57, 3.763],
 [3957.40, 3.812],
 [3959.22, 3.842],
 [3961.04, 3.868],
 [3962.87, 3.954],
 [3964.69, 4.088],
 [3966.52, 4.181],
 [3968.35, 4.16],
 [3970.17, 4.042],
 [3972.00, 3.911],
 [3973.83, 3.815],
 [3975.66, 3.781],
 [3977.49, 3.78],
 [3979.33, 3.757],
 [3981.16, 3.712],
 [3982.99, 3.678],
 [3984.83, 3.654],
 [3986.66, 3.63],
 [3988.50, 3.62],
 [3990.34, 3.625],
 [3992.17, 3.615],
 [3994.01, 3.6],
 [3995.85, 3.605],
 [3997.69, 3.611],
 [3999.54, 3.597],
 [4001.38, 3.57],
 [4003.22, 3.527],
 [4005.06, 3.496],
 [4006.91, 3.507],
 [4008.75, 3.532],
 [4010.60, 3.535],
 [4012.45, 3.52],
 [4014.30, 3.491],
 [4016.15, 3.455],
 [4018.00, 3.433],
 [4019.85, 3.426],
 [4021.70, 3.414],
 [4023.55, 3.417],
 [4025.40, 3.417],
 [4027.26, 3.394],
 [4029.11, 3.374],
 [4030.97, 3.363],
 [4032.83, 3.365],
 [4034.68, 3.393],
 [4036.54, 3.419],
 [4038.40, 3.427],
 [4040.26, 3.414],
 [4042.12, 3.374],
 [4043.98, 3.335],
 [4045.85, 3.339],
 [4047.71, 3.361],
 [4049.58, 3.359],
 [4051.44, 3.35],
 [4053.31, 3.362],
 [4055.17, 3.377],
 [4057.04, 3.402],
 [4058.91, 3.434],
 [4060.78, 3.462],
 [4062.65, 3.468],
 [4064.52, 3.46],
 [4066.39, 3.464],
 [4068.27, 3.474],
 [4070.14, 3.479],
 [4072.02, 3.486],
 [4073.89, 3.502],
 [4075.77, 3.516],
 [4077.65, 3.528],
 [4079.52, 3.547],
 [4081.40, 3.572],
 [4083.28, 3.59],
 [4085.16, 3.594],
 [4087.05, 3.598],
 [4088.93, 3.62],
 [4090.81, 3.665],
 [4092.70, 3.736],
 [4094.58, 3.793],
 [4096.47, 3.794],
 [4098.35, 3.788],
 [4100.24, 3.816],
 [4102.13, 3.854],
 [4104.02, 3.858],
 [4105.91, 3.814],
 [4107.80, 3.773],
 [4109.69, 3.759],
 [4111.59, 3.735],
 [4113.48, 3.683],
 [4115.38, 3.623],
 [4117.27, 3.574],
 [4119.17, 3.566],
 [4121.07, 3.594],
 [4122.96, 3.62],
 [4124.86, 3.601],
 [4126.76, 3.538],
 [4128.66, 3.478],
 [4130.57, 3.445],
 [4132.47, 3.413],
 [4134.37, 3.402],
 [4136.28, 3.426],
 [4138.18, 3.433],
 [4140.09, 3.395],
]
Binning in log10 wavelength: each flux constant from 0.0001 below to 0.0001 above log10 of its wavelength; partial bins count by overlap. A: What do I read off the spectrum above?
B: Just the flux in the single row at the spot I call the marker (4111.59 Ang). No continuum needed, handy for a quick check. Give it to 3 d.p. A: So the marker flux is 3.735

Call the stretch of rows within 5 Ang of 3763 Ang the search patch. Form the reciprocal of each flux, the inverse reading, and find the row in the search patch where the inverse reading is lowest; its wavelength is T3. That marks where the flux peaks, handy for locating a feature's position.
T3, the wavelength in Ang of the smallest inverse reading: 3758.46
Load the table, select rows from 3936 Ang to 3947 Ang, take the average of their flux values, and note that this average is 3.80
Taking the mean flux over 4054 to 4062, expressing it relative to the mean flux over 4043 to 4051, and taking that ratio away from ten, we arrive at 8.98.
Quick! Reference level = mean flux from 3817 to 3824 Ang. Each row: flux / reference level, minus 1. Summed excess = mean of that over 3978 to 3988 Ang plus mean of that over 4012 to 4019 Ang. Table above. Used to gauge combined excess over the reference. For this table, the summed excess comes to -0.3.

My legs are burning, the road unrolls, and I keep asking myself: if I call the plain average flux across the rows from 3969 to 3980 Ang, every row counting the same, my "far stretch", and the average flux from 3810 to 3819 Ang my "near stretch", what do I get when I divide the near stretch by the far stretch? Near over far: 1.08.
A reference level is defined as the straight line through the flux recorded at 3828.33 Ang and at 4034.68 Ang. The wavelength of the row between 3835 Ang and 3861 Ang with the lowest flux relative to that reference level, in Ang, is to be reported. 3849.55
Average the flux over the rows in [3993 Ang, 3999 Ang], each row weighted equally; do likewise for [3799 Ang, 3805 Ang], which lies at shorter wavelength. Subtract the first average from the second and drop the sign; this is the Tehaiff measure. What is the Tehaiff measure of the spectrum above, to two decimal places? 0.78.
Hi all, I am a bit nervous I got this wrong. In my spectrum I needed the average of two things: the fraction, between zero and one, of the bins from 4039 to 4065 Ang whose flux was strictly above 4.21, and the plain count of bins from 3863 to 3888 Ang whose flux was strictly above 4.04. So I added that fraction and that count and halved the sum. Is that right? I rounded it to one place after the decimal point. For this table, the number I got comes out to 7.0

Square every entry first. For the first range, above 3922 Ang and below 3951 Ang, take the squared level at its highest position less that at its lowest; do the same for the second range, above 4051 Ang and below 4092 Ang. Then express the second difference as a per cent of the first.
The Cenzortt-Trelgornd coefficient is -316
